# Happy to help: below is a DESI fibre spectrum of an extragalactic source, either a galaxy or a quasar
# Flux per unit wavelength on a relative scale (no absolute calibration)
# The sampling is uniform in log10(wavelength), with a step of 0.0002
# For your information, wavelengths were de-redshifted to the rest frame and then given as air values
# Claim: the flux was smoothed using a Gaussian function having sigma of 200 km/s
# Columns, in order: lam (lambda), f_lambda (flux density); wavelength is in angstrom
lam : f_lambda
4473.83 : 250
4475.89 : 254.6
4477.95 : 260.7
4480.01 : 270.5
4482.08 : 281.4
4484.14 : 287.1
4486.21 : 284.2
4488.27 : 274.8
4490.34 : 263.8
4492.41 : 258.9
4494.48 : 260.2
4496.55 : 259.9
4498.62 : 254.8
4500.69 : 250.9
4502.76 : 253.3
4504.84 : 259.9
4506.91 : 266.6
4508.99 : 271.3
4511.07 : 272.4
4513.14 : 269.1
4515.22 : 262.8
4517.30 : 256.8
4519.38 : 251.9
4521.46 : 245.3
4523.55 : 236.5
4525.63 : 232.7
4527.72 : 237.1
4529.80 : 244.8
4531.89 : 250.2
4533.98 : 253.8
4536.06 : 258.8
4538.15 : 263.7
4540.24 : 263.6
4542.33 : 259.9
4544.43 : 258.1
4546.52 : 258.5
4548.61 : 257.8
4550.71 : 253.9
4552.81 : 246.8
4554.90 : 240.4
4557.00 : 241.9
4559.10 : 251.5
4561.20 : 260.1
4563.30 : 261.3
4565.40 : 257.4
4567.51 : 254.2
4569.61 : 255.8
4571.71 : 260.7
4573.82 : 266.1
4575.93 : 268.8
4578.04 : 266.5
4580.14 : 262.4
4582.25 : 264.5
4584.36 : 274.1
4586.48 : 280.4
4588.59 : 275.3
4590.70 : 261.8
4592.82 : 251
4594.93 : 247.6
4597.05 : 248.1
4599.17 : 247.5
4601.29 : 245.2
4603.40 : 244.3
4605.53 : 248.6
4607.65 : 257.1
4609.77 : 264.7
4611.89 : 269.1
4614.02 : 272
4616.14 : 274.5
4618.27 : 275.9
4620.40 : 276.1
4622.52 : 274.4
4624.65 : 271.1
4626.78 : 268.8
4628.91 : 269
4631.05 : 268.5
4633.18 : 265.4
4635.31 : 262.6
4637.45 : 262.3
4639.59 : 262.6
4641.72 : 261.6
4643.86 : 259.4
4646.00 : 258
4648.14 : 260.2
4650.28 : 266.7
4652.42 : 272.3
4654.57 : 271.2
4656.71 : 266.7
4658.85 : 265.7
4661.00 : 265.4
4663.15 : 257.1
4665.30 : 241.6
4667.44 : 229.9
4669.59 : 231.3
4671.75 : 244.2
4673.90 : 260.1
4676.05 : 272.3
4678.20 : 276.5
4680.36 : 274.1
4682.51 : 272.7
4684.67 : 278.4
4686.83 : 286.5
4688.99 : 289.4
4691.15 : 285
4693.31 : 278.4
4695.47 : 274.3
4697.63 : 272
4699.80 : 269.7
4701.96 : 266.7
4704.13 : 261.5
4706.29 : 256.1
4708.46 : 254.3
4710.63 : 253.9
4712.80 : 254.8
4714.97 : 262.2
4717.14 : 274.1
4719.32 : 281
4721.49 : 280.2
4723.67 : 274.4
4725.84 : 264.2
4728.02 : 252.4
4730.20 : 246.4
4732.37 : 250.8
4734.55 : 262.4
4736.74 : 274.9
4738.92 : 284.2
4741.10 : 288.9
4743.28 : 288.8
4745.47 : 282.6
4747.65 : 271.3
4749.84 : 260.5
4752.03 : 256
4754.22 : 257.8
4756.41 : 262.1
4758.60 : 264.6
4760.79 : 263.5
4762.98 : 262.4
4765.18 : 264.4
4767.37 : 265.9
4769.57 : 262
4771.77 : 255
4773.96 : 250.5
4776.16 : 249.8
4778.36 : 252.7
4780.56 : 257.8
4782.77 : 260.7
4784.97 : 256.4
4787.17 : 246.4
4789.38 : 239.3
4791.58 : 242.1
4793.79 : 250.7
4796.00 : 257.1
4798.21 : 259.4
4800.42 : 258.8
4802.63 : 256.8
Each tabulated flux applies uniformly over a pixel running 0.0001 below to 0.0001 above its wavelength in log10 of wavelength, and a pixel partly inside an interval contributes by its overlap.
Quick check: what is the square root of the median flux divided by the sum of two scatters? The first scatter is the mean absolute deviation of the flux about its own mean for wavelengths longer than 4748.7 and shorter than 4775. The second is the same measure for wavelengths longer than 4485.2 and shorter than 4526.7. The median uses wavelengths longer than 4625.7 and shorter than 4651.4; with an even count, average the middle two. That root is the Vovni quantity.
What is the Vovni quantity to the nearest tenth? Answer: 4.5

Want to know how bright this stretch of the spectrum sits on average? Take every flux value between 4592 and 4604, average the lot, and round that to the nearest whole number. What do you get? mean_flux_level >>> 247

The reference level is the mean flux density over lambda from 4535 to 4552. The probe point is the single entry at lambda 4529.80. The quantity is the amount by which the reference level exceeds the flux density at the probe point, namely 14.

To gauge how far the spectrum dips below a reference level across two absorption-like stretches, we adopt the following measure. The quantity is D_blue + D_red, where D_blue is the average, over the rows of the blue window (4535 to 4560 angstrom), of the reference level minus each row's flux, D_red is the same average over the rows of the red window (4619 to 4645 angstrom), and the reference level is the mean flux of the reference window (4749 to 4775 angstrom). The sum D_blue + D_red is -0.6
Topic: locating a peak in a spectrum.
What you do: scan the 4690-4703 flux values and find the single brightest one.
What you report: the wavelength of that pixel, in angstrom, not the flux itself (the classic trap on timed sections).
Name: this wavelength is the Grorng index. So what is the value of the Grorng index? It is 4691.15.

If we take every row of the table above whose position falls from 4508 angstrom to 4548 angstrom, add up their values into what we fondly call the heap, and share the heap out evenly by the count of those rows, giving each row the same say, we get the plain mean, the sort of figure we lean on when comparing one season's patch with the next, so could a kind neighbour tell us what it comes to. 255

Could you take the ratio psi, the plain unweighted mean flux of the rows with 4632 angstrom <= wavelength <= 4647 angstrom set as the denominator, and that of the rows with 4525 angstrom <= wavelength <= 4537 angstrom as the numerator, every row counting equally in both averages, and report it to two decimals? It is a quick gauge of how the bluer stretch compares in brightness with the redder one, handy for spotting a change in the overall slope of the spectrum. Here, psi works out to 0.94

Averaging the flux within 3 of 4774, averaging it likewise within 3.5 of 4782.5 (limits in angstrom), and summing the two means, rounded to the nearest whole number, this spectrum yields 510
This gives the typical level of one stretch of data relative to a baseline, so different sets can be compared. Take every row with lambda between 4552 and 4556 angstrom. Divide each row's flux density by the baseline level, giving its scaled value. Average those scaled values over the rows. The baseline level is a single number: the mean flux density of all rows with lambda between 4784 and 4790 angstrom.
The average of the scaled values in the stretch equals 0.98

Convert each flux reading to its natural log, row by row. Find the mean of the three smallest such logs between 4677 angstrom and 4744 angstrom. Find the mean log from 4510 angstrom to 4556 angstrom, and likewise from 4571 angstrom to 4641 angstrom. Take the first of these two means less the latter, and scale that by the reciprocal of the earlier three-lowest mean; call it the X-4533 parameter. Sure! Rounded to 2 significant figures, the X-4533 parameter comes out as -0.0073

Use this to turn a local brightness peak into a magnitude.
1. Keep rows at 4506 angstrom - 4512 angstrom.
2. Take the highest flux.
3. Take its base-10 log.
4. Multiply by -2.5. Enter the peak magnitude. -6.088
